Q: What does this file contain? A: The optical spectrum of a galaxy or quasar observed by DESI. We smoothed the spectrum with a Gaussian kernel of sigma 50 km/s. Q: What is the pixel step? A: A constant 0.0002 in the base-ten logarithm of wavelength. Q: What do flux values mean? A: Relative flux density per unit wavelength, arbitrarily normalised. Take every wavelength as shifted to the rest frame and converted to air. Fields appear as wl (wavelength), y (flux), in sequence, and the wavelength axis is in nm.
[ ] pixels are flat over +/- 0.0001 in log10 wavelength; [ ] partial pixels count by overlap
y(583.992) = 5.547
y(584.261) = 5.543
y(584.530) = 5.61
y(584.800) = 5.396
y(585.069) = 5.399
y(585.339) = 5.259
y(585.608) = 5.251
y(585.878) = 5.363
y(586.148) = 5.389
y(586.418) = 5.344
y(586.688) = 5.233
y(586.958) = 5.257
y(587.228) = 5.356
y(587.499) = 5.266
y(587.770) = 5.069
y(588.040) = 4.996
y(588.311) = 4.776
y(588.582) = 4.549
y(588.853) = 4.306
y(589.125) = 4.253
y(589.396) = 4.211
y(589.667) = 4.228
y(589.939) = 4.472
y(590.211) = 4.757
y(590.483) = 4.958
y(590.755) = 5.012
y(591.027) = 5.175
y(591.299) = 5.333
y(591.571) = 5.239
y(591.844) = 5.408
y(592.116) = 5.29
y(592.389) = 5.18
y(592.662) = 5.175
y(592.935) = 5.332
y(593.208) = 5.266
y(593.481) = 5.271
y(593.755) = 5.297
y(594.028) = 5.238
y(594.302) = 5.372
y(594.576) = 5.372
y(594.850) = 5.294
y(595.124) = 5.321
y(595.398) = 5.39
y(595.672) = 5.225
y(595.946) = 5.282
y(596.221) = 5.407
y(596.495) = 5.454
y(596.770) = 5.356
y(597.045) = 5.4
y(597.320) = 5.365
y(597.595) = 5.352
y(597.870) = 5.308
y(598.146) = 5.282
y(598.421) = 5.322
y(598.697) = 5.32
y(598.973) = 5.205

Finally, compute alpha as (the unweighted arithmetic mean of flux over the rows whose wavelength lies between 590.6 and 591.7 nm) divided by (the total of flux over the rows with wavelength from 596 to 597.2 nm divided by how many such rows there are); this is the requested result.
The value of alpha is 0.96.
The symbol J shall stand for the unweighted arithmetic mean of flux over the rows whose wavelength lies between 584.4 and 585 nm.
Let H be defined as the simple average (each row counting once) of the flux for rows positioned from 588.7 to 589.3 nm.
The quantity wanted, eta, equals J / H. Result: 1.29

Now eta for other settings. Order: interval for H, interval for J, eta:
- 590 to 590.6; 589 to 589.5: 0.87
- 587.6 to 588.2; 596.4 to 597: 1.07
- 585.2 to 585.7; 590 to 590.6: 0.92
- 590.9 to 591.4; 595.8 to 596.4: 1.02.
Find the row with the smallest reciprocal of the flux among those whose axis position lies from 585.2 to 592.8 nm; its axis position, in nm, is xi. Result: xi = 591.844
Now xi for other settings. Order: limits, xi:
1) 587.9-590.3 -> 588.040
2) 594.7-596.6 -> 596.495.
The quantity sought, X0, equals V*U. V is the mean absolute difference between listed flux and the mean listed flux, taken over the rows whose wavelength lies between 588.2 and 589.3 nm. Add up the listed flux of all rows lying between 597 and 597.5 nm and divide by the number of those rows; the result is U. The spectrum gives 1.03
